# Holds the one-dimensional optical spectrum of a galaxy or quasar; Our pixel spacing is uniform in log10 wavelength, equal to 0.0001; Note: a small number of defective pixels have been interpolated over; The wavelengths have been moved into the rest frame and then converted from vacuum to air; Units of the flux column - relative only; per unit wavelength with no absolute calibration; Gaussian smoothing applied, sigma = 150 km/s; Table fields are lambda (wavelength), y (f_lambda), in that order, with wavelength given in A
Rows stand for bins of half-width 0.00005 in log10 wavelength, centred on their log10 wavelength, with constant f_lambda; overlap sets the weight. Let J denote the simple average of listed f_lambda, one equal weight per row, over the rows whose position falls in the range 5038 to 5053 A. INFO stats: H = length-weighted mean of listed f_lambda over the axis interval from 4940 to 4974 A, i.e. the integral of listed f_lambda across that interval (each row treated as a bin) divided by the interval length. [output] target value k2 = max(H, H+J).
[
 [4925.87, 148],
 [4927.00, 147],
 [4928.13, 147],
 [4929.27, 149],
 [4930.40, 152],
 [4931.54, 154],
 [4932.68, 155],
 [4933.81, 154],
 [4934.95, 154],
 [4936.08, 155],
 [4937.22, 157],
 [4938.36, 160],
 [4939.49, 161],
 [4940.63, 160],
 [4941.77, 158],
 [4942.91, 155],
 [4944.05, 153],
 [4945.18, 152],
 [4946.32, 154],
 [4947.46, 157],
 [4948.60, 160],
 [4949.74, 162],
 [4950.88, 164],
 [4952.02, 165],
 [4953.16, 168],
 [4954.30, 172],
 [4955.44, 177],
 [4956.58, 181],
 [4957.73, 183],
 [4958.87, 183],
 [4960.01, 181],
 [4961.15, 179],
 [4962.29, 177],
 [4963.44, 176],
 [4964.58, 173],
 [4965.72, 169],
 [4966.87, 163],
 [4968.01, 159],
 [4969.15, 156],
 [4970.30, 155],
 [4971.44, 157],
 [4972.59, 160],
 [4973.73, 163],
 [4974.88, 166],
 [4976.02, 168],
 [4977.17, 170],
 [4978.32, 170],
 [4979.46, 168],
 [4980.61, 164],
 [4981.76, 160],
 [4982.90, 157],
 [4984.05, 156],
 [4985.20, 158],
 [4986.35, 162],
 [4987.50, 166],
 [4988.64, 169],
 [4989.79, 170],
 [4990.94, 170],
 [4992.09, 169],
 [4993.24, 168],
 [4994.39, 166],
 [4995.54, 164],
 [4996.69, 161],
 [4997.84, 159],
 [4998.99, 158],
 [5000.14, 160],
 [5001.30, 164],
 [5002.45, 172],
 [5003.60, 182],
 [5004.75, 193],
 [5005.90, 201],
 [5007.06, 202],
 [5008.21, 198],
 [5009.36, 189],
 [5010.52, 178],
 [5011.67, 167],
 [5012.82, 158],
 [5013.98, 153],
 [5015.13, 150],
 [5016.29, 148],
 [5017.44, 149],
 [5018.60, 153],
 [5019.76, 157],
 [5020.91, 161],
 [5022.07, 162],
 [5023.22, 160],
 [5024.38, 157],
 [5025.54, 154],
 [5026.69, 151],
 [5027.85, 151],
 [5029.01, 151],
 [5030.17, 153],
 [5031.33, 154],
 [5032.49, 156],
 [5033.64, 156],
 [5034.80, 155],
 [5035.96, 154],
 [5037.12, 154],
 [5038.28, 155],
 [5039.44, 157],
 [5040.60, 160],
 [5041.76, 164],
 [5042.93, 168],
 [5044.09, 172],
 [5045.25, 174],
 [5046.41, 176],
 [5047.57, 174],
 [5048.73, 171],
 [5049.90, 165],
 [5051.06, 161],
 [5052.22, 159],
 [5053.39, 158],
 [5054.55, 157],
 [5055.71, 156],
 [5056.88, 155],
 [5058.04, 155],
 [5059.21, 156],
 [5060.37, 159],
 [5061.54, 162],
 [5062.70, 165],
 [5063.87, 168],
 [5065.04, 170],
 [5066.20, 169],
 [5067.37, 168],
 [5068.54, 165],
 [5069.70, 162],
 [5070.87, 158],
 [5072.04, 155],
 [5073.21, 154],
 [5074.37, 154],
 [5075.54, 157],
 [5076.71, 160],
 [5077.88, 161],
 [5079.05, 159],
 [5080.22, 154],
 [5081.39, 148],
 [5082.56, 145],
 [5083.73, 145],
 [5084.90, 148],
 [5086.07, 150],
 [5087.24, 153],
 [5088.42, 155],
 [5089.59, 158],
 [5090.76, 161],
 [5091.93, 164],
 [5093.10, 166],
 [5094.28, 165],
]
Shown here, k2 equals 331.6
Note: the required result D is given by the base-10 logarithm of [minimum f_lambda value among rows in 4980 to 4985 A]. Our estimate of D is 2.19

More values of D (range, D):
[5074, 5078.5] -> 2.19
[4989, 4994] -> 2.23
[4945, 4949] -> 2.18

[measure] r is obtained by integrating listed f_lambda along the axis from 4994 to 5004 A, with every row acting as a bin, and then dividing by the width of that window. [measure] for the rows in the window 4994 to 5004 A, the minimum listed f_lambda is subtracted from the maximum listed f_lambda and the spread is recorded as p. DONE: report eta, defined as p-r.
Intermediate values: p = 24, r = 165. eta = -141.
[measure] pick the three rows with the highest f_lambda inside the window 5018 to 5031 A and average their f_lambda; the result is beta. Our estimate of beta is 161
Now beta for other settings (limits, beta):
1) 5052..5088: 169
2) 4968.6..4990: 170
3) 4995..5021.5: 200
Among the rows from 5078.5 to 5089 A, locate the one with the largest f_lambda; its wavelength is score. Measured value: 5079.05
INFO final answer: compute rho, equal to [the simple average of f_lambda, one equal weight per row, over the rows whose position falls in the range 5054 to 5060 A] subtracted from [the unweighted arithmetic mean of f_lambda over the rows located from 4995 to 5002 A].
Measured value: 5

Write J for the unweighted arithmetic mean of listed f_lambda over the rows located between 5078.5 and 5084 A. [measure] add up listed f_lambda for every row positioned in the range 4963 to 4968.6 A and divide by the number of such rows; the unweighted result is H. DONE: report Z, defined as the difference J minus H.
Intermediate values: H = 168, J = 150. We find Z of -18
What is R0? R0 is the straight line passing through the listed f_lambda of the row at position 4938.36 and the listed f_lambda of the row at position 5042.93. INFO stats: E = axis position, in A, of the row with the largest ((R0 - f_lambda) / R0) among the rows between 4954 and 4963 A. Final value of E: 4954.30 A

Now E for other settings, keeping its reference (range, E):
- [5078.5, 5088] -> 5083.73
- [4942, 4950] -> 4945.18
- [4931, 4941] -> 4934.95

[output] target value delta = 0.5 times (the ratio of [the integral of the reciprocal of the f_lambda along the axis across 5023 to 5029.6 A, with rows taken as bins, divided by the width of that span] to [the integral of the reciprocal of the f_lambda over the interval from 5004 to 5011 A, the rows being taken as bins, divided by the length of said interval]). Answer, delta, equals 0.628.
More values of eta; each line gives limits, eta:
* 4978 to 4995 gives -151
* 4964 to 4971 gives -145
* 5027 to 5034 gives -148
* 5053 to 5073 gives -146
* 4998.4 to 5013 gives -135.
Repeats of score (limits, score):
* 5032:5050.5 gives 5046.41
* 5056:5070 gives 5065.04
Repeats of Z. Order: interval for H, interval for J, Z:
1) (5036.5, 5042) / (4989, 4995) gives 11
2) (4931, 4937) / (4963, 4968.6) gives 14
